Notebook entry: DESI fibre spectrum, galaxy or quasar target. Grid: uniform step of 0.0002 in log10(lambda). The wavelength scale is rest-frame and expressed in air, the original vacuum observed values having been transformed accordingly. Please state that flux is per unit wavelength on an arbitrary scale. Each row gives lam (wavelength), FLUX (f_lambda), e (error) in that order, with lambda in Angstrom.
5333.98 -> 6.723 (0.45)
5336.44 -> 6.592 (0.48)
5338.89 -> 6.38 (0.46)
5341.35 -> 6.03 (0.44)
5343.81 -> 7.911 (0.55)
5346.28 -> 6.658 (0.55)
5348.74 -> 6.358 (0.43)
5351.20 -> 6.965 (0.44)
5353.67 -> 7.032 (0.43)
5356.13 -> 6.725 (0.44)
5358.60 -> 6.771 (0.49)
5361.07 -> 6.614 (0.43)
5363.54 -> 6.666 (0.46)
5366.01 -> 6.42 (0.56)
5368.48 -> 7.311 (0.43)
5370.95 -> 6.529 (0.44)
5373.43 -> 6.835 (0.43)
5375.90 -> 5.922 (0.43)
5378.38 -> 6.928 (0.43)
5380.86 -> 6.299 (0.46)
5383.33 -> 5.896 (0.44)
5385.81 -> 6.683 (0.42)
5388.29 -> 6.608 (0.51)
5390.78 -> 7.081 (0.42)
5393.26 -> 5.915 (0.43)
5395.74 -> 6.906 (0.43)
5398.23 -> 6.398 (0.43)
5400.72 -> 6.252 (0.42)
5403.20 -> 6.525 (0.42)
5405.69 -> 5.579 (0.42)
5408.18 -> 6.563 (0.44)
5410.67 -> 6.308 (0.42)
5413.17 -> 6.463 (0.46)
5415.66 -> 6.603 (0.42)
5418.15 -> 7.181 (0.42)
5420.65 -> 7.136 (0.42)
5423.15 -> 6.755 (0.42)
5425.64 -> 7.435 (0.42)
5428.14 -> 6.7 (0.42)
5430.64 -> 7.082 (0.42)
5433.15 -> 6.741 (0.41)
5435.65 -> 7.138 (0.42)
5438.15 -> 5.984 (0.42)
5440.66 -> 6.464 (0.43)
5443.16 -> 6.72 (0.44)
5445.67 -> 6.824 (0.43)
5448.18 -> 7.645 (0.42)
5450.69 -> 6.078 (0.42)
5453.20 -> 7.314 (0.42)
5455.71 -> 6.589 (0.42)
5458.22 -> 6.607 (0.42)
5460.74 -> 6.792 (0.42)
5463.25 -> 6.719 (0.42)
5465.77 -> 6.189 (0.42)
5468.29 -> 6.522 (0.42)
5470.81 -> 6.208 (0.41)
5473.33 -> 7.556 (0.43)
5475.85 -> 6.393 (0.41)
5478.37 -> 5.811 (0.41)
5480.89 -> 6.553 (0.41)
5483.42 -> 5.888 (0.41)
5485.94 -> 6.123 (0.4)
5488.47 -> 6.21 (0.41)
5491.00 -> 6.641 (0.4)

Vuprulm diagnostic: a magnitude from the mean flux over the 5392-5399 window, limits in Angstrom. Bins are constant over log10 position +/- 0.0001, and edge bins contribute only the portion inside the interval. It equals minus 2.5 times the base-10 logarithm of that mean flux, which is -2.02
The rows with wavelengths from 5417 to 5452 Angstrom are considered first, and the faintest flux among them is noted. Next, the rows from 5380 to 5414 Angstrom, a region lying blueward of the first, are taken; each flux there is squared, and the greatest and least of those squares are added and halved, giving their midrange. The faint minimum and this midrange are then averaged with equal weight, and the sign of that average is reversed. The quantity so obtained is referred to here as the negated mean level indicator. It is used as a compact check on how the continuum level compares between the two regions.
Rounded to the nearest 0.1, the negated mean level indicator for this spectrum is -23.3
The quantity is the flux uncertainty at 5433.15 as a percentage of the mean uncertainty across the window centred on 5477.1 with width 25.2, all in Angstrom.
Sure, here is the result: 99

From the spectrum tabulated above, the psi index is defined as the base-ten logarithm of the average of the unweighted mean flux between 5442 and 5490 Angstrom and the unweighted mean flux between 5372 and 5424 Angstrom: 0.816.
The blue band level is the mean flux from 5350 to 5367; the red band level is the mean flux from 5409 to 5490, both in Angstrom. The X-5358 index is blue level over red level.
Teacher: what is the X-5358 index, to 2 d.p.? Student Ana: 1.01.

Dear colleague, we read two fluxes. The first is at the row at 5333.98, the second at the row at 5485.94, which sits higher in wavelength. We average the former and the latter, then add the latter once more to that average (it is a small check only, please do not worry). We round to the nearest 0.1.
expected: 12.5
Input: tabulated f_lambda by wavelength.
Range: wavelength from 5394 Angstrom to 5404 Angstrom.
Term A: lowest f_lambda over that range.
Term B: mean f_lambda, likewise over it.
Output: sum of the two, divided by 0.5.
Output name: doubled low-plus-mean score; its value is 25.5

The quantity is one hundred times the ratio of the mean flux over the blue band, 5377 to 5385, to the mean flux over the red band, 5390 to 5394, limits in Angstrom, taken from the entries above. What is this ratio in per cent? 98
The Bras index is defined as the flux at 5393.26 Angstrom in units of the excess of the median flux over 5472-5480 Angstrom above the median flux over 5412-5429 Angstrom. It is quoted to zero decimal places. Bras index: -16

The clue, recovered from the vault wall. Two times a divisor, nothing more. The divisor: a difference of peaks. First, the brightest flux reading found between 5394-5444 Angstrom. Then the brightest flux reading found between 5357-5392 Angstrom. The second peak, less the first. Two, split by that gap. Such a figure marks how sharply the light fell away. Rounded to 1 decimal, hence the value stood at -16.1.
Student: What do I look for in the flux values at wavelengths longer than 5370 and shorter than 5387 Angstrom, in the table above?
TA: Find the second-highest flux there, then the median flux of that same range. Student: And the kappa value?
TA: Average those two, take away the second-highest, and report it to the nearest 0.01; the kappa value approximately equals -0.15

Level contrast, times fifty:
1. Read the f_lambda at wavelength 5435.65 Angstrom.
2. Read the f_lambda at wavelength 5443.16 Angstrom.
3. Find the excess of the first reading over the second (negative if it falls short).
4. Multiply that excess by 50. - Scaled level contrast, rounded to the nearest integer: 21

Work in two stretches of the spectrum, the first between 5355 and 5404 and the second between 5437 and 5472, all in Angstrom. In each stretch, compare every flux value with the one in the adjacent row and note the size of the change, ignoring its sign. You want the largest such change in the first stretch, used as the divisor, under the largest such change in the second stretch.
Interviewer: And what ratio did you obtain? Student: 1.34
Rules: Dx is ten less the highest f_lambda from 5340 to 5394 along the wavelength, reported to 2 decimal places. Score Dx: 2.09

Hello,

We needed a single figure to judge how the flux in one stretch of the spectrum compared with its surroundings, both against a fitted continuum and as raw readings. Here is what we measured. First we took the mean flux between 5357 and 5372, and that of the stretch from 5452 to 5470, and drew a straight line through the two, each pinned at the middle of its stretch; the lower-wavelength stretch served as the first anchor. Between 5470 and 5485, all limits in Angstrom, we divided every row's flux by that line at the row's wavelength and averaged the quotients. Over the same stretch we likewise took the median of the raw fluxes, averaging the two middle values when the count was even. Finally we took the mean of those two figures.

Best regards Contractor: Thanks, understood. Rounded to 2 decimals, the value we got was 3.63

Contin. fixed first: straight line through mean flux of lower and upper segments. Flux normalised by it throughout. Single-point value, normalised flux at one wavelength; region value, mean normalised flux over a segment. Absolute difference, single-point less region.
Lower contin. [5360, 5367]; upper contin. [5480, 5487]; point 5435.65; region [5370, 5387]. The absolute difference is 0.14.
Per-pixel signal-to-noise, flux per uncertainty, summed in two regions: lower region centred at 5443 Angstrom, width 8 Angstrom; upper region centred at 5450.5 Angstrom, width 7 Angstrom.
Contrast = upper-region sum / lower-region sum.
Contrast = 1.08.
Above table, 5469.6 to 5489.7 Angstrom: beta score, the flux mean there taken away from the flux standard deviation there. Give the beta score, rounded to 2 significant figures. -5.8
